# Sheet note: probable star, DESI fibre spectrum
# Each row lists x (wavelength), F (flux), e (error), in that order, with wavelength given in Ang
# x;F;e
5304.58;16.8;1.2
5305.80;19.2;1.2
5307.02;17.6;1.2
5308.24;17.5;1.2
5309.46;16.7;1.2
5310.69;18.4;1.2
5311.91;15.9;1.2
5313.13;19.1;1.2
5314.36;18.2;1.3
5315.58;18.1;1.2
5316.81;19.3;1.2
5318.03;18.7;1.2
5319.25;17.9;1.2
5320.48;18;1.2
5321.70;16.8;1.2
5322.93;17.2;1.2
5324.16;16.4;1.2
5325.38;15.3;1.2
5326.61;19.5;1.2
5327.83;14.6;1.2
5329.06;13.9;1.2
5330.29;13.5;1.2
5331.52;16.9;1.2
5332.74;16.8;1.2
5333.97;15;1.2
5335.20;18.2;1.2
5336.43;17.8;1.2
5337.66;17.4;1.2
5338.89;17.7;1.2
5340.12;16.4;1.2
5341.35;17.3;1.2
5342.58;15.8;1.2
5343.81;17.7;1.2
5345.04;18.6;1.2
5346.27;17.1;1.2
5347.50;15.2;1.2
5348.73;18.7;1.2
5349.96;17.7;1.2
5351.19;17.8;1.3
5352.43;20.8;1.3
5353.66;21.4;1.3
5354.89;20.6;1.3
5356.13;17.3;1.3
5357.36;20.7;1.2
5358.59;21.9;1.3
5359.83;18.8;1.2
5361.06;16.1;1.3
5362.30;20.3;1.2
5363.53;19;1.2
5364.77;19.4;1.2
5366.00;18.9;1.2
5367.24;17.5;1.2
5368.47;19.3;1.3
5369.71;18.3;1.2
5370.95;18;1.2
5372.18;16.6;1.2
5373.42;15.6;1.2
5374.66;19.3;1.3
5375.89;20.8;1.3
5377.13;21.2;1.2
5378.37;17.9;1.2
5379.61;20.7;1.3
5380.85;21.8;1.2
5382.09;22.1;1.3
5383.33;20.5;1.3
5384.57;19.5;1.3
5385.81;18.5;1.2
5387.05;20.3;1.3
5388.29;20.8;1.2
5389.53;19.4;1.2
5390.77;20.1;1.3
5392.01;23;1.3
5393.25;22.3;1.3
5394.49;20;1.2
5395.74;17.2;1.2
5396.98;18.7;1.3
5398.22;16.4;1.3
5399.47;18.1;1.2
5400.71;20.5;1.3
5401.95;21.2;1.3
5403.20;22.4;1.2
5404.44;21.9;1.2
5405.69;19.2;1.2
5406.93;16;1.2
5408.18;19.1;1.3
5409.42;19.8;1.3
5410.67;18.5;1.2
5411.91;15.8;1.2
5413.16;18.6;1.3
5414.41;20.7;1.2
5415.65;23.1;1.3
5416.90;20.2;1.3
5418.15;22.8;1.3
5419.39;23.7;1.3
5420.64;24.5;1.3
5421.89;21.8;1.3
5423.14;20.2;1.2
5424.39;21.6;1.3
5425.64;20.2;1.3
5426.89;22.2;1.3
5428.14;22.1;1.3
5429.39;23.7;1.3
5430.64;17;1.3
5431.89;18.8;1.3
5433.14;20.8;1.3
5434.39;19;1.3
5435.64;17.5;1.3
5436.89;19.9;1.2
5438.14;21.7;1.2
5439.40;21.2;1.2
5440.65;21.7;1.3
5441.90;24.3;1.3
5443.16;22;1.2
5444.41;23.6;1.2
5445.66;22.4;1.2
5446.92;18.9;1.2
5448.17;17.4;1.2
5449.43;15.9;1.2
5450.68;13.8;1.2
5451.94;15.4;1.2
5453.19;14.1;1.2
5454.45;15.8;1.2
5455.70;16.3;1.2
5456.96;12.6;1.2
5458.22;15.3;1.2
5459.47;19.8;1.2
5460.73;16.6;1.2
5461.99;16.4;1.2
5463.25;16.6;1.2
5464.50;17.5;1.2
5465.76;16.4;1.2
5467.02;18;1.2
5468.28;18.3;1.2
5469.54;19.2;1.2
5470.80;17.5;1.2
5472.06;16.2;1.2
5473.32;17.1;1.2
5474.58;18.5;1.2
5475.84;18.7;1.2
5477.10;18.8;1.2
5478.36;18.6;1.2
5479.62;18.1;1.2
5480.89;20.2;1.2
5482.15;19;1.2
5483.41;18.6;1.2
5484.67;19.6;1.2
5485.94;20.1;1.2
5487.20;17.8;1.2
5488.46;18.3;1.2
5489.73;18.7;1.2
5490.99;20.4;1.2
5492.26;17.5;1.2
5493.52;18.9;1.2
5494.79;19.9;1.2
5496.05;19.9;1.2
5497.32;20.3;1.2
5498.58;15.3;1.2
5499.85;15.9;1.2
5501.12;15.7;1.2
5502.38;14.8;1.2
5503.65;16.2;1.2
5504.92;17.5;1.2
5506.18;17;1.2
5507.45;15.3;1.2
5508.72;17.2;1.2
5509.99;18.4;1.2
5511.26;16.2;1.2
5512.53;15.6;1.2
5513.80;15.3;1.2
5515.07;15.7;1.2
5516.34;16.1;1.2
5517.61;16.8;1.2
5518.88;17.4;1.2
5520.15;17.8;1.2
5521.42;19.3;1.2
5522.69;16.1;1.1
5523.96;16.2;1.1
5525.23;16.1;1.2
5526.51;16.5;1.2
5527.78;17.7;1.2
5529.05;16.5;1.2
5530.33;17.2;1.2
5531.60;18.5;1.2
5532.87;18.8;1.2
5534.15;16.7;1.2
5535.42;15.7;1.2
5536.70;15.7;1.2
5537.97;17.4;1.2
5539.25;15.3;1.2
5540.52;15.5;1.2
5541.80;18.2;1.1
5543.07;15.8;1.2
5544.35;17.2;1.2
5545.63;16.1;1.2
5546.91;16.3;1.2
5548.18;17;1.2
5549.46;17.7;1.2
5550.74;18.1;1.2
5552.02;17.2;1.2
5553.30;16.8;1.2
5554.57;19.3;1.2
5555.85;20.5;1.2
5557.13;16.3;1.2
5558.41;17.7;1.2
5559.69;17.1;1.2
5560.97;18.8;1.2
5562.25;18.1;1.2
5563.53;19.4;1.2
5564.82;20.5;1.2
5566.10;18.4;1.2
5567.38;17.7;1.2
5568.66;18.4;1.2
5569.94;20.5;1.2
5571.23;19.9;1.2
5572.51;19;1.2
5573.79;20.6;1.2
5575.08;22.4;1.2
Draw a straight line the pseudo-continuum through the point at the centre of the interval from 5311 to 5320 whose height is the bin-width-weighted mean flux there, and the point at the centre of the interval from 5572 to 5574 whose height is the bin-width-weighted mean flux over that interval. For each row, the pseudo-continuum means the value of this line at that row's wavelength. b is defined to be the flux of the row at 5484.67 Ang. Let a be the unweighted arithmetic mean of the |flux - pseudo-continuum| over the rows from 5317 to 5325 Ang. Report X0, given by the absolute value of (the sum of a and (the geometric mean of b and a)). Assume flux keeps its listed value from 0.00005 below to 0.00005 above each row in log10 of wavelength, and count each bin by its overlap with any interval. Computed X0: 5.0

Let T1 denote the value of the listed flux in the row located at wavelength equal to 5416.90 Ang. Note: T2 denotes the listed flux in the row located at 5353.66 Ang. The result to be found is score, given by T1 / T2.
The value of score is 0.94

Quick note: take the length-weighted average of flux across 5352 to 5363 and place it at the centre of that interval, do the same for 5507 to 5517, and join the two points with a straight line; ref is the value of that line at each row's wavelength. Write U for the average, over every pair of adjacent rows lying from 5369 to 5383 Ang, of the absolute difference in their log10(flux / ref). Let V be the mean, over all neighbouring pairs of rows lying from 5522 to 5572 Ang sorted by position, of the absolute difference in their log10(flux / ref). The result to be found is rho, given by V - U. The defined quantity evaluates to -0.008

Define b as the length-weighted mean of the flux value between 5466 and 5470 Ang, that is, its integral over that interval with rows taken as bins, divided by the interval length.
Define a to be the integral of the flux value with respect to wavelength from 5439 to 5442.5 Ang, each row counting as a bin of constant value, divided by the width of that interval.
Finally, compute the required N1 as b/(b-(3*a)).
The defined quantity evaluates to -0.37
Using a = 22.5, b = 18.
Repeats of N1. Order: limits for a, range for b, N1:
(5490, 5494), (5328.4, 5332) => -0.35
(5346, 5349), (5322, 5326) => -0.48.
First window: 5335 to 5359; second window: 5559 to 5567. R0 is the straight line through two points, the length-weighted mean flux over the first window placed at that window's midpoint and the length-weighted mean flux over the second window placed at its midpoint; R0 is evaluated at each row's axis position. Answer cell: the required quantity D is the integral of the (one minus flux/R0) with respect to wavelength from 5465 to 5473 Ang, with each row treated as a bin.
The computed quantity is 0.4 Ang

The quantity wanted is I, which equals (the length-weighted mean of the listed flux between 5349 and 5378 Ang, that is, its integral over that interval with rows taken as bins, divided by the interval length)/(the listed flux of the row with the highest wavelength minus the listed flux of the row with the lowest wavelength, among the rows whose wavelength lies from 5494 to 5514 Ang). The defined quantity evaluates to -4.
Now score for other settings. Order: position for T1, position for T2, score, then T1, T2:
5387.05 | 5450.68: 1.47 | 20.3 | 13.8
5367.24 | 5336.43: 0.98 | 17.5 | 17.8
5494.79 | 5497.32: 0.98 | 19.9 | 20.3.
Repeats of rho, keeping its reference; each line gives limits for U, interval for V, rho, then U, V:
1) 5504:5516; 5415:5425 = 0.008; 0.029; 0.037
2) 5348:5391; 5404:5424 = 0.012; 0.036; 0.048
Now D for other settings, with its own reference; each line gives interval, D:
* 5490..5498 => -0.4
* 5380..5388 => -0.9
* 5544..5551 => 0.6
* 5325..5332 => 1.0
